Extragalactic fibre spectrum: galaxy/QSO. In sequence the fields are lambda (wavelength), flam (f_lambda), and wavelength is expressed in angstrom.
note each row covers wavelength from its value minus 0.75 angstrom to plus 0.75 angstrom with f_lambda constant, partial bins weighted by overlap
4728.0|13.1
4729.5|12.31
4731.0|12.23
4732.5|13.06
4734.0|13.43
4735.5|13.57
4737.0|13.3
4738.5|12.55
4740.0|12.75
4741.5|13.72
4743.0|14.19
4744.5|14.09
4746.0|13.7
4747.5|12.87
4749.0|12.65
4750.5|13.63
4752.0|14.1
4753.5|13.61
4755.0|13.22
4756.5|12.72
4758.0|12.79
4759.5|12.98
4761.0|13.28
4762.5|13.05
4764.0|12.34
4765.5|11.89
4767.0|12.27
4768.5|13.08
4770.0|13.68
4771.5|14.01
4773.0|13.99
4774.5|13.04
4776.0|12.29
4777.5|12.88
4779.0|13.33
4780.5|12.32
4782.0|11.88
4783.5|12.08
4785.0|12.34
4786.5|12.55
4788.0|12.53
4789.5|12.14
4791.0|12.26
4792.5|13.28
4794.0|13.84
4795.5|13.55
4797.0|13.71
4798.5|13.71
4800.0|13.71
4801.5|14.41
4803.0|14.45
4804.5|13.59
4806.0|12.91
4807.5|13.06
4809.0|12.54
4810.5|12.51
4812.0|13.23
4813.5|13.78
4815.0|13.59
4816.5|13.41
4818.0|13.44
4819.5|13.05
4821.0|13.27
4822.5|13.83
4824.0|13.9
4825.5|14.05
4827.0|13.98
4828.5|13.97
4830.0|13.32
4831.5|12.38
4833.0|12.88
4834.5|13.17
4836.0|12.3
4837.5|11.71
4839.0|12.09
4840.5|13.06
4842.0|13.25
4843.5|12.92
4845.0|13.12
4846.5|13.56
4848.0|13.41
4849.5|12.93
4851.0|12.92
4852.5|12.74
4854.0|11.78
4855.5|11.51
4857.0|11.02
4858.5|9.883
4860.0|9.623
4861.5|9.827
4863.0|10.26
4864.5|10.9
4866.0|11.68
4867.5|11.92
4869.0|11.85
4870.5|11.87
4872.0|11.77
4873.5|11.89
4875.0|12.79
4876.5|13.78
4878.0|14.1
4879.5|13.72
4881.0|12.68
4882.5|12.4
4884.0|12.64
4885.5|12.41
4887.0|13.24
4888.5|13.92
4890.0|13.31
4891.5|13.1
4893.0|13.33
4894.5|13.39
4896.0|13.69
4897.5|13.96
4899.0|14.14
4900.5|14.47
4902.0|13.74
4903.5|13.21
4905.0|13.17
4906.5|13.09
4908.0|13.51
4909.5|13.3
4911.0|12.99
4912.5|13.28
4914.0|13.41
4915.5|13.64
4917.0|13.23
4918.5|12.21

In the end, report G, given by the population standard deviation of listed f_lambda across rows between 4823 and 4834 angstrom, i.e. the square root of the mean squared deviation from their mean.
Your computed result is 0.61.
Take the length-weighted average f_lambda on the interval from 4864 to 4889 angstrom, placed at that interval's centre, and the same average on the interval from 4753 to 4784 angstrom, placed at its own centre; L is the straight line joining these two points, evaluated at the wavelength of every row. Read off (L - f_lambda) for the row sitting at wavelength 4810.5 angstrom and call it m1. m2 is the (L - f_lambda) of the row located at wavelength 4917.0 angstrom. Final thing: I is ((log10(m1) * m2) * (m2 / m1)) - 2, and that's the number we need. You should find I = -3.4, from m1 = 0.3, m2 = -0.79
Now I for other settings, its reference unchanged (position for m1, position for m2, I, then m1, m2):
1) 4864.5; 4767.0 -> -1.9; 1.7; 0.63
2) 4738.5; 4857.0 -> -4.2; 0.4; 1.60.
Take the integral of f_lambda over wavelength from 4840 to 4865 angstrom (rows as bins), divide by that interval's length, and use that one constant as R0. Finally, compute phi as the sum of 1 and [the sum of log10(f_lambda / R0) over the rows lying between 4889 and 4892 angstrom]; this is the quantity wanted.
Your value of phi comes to 1.09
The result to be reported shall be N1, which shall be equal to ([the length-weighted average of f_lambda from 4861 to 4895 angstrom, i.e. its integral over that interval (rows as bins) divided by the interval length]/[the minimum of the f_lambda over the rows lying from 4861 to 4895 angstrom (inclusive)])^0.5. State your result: 1.13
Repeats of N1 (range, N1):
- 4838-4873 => 1.11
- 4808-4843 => 1.06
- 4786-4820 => 1.05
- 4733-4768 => 1.05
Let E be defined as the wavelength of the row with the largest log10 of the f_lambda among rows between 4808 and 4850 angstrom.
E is 4825.5 angstrom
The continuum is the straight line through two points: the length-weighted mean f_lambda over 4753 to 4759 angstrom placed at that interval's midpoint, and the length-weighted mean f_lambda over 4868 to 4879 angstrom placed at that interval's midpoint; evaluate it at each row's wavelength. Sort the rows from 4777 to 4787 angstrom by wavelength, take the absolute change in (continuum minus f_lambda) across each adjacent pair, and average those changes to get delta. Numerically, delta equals 0.43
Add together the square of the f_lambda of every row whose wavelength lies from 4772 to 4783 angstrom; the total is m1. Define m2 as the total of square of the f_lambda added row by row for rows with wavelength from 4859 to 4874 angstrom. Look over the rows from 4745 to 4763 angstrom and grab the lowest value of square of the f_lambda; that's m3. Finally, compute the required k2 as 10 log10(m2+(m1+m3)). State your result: 34.1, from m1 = 1153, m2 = 1253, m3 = 160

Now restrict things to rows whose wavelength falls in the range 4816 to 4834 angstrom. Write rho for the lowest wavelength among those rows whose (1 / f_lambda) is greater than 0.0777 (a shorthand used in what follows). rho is 4831.5 angstrom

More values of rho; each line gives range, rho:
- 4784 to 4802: 4785.0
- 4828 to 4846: 4831.5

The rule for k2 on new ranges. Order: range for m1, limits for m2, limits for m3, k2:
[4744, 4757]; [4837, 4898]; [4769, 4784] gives 39.1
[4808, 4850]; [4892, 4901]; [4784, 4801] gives 37.9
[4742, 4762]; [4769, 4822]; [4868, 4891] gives 39.3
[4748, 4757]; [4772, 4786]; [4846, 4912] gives 34.2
